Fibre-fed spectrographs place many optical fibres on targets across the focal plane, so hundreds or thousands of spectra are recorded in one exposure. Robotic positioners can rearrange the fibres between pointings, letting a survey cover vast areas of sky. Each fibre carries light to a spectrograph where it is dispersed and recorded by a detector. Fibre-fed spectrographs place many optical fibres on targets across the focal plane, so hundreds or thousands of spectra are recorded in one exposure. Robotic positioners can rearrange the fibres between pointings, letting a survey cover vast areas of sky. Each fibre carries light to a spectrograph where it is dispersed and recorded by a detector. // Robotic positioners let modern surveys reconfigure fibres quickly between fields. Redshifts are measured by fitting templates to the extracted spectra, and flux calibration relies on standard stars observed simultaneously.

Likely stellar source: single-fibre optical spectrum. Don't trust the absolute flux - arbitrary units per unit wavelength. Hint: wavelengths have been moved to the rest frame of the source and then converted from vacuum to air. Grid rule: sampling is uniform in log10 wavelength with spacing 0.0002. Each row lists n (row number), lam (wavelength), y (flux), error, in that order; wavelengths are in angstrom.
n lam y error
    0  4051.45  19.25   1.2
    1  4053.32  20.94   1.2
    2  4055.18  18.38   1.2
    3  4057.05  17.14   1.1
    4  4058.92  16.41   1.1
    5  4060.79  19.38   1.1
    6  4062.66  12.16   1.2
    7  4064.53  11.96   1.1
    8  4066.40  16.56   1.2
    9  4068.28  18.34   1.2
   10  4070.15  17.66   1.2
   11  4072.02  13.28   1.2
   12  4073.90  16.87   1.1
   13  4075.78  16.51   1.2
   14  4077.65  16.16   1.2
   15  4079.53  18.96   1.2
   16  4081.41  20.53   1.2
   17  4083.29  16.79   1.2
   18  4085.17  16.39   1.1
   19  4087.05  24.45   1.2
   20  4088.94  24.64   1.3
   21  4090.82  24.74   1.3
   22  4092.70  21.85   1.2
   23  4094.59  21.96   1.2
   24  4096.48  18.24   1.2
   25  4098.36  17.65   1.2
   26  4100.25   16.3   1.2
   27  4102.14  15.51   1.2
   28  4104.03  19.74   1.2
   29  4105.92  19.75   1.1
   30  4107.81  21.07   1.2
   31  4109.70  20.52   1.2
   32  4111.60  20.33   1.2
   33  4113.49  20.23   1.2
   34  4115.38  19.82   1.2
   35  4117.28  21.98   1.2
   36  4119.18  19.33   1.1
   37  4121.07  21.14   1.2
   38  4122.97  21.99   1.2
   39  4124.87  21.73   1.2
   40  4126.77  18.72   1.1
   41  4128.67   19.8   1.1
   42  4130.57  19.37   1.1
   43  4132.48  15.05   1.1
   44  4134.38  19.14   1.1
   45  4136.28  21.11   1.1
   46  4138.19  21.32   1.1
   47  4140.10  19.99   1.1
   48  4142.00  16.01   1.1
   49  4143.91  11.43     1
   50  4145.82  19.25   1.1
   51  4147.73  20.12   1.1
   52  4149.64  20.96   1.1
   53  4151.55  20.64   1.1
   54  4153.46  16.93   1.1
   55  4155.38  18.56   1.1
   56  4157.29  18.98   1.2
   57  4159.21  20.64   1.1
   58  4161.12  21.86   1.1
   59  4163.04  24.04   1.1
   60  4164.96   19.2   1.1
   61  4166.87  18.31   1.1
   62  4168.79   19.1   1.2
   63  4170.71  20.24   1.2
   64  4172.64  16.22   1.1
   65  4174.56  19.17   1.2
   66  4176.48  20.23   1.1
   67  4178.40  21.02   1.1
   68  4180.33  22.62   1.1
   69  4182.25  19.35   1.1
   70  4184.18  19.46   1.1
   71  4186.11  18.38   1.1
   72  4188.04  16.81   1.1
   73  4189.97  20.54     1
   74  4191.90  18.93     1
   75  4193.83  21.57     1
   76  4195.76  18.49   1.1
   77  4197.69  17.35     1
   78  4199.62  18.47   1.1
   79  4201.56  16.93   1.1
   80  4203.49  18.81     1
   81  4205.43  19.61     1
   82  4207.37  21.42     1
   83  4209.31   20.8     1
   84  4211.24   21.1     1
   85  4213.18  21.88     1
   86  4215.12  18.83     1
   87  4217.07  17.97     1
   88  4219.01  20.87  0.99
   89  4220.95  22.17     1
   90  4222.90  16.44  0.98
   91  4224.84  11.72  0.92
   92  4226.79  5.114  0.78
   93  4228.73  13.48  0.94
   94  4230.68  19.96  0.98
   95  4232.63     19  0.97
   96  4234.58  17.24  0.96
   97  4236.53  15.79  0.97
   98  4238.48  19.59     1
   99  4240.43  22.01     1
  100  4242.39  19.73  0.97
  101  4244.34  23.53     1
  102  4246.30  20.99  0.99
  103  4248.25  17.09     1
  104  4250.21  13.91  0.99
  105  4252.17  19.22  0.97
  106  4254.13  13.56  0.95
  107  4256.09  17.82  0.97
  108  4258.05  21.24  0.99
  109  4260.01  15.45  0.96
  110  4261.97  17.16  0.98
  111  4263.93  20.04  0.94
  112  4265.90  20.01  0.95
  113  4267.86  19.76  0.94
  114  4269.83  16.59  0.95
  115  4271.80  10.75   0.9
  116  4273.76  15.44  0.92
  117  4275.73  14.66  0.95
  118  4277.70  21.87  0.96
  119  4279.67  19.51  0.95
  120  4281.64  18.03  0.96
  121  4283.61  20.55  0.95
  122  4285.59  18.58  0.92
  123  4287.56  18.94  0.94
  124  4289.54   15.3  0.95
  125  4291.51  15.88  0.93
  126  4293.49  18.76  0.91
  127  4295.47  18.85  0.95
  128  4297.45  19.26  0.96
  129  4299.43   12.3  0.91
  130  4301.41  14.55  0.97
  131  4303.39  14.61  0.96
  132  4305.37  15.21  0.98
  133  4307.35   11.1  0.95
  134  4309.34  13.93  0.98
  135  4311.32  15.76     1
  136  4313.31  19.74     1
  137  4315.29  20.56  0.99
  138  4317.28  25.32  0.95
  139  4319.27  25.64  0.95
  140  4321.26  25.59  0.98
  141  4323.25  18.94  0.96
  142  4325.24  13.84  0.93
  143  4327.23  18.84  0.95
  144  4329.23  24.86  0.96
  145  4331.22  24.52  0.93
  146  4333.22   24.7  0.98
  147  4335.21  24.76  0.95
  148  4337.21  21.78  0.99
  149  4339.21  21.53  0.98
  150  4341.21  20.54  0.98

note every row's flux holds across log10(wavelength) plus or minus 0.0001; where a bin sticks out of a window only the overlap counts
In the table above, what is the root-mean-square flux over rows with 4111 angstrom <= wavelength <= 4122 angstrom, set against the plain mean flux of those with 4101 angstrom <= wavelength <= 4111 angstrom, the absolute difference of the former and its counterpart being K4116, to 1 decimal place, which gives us 1.2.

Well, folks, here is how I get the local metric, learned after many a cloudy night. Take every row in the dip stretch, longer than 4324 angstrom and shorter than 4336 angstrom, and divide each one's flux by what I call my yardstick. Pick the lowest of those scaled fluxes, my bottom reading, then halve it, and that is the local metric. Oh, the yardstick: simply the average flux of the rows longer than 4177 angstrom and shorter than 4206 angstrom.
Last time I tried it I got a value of 0.36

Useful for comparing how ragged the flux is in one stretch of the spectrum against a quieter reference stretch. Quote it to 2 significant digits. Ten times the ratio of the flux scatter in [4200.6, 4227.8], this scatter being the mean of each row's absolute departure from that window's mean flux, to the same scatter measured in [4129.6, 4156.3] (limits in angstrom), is 15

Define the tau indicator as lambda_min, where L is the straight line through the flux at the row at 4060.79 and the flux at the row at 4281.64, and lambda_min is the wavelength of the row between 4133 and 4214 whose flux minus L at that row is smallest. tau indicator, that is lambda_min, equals 4143.91 angstrom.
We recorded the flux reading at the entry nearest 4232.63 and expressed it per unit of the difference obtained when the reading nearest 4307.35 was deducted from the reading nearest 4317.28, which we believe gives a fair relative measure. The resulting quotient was 1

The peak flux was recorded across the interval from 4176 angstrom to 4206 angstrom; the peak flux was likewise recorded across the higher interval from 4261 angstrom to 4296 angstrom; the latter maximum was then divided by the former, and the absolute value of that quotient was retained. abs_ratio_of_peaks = 0.97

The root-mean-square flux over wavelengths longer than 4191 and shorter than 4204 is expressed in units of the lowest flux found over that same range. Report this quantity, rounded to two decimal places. 1.10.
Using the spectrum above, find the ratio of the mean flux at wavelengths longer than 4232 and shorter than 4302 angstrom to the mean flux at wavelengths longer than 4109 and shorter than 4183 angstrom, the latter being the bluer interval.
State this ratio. 0.91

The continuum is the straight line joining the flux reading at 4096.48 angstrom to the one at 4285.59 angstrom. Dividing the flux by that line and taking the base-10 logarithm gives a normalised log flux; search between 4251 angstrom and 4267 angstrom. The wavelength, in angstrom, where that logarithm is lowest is 4254.13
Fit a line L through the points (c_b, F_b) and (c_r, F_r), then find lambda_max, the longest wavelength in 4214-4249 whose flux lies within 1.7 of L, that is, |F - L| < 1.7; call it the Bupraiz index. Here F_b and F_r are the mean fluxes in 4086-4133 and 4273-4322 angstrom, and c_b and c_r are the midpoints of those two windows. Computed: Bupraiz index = 4248.25 angstrom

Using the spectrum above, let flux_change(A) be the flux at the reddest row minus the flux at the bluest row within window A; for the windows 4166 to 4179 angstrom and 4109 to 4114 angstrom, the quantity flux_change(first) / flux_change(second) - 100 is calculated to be -109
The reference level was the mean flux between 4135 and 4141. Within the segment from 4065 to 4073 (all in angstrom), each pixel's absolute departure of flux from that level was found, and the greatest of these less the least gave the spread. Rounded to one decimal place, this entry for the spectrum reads 5.1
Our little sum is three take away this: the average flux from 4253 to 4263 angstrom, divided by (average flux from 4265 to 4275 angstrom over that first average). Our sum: -15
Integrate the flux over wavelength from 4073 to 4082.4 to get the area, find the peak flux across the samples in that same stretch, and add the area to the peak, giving 188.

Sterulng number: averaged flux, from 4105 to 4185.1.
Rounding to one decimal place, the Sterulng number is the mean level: 19.7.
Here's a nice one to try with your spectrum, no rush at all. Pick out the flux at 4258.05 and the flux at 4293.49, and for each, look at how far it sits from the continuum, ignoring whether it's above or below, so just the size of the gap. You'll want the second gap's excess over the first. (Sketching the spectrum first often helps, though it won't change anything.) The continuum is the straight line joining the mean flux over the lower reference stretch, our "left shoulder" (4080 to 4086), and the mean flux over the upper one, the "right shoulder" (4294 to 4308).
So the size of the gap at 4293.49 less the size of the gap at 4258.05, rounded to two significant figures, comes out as -2.0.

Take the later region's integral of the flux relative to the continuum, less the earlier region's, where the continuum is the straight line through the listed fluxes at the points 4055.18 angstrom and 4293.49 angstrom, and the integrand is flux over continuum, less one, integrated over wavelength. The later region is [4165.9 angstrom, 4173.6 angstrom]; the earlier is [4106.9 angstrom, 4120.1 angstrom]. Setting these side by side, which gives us -1.5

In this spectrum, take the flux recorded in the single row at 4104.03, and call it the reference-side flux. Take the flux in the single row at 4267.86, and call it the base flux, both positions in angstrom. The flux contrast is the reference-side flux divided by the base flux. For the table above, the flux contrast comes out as 1.00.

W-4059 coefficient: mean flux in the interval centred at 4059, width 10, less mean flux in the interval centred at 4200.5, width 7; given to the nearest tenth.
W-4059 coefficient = -1.2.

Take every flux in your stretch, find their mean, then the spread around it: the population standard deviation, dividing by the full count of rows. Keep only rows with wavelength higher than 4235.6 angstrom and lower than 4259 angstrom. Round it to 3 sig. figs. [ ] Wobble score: 3.02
